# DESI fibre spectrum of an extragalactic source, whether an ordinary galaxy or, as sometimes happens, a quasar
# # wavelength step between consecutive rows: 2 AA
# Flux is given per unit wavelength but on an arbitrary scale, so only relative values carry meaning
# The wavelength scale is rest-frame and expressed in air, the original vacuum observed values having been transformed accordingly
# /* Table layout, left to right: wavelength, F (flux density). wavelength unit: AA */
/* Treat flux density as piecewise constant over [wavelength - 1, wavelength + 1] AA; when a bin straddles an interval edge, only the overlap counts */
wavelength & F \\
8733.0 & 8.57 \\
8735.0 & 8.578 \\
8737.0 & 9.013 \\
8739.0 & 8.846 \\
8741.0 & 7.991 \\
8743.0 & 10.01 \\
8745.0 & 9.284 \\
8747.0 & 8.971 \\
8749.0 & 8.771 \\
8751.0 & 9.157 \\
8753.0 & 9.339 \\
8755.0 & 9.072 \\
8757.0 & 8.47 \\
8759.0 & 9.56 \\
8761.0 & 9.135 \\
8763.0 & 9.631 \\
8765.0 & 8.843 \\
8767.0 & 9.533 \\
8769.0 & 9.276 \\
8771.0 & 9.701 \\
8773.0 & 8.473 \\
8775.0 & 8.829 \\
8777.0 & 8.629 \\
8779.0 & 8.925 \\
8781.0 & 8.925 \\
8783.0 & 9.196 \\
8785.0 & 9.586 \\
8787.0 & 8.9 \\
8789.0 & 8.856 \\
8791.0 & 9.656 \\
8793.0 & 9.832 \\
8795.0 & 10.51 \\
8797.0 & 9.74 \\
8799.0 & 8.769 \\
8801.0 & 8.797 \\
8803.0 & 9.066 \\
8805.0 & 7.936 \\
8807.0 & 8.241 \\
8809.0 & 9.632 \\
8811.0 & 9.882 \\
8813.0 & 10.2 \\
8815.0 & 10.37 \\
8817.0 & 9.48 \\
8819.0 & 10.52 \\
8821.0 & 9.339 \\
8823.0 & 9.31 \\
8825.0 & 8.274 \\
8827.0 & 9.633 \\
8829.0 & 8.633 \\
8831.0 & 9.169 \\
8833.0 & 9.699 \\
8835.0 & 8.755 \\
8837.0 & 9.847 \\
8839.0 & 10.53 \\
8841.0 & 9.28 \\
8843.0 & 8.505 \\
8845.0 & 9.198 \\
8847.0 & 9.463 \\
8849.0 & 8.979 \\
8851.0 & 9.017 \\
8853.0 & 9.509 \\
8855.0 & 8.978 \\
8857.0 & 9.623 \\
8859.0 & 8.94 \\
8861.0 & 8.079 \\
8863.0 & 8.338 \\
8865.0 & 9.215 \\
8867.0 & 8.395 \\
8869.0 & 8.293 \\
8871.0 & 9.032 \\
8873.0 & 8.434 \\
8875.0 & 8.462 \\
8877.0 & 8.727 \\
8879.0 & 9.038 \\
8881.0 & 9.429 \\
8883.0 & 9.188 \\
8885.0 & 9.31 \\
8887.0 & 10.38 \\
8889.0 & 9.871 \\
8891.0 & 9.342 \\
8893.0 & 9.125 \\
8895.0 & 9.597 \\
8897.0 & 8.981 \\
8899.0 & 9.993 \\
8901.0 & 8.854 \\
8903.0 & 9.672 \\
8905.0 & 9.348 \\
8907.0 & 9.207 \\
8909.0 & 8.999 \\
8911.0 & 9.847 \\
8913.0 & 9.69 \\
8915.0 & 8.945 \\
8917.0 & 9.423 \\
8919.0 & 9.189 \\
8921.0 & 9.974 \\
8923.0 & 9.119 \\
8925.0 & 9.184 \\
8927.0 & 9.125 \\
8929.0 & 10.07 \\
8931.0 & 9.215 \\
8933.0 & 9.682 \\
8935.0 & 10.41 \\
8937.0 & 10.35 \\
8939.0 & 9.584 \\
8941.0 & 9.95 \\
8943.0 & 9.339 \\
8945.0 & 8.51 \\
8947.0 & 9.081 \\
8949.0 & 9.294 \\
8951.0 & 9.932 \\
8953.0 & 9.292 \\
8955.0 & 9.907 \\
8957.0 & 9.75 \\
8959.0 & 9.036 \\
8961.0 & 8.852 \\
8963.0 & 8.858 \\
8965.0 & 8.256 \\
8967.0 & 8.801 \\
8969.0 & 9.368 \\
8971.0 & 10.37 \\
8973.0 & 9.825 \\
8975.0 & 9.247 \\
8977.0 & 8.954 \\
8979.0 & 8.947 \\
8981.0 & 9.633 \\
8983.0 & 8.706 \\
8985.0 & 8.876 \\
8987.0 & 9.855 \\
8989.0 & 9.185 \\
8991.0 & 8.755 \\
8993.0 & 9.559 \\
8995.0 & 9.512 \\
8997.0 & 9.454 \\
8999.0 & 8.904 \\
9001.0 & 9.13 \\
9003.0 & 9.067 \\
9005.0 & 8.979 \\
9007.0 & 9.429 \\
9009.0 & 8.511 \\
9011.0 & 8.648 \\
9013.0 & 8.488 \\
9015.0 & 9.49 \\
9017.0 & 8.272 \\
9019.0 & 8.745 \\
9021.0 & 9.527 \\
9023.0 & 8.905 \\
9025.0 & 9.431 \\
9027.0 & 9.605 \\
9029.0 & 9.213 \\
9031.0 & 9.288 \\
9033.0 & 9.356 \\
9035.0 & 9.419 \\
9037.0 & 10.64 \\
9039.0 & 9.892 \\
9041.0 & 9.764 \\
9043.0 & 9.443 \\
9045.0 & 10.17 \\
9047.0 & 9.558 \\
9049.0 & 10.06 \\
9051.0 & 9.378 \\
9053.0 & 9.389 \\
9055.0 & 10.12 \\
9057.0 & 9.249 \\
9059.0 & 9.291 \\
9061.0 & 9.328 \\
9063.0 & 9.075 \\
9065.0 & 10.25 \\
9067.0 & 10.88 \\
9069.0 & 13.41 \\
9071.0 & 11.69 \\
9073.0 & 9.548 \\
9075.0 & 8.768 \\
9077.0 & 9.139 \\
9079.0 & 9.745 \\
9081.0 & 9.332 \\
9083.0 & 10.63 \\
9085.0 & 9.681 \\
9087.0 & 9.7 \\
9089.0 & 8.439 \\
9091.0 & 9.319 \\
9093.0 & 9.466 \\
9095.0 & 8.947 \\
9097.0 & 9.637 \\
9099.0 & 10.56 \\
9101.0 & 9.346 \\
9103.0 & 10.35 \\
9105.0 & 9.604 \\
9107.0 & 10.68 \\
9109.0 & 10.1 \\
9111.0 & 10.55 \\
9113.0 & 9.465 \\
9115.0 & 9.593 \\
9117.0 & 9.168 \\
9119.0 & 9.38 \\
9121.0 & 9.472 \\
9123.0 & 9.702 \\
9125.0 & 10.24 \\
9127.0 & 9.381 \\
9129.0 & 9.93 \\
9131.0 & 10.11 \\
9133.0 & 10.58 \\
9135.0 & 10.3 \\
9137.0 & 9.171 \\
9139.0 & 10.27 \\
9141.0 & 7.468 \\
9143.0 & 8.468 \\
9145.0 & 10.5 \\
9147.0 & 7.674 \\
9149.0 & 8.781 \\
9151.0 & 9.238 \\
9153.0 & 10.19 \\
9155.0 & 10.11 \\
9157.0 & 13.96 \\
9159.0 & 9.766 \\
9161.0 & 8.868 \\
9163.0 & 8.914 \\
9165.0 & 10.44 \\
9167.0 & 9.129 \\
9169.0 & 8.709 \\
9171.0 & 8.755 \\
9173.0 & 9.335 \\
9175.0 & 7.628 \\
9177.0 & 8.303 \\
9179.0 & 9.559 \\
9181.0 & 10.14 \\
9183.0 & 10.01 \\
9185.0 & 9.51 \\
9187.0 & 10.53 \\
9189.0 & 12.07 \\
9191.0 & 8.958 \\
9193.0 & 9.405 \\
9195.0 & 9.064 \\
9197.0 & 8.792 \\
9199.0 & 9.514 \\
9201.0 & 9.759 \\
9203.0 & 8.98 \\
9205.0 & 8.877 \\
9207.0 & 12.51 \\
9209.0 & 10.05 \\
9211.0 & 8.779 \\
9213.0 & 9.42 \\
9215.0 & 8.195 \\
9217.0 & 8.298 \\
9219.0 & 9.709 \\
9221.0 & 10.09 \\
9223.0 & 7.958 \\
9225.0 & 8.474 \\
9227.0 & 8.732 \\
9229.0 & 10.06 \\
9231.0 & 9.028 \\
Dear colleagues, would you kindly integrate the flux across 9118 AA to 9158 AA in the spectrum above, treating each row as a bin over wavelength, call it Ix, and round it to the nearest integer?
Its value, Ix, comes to 390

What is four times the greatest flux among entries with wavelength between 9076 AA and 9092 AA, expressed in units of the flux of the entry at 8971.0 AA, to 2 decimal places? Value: 4.10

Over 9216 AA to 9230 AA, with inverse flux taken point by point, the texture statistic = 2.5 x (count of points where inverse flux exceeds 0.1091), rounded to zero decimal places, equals 10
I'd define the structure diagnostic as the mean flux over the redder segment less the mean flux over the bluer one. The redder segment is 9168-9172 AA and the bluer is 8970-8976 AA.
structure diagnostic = -1.1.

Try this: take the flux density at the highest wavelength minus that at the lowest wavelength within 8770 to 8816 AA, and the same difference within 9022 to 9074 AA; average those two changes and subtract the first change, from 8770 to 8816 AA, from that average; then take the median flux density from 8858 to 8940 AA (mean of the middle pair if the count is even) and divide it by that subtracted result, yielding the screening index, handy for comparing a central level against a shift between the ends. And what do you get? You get -708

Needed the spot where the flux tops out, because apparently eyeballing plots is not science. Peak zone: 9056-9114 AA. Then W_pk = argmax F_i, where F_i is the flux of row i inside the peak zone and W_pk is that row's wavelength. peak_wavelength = 9069.0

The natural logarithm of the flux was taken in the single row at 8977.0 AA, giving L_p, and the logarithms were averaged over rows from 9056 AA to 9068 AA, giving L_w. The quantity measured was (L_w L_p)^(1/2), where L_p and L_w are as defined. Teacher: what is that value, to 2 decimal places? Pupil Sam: 2.23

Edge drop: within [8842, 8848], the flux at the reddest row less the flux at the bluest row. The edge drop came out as 1.0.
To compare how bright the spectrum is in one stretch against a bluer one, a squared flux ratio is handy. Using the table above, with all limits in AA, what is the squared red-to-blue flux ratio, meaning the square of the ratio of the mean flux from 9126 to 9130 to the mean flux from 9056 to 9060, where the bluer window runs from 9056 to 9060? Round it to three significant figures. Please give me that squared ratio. 1.08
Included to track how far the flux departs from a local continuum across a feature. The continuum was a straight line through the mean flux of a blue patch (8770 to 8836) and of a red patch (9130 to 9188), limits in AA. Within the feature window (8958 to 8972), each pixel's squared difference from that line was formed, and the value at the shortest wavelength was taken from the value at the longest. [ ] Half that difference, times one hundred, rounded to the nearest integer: 43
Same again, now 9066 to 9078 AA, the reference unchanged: -95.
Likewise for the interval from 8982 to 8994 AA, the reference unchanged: -23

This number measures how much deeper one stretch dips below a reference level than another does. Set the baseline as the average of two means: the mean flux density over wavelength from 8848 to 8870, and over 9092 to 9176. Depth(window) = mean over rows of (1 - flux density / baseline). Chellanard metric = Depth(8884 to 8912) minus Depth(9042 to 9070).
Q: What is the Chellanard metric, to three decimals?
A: 0.055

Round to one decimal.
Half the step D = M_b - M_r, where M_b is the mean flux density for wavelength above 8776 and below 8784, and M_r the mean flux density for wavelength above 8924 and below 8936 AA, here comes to -0.3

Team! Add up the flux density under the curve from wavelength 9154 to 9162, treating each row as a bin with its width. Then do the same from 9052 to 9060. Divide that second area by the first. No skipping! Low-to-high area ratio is 0.89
